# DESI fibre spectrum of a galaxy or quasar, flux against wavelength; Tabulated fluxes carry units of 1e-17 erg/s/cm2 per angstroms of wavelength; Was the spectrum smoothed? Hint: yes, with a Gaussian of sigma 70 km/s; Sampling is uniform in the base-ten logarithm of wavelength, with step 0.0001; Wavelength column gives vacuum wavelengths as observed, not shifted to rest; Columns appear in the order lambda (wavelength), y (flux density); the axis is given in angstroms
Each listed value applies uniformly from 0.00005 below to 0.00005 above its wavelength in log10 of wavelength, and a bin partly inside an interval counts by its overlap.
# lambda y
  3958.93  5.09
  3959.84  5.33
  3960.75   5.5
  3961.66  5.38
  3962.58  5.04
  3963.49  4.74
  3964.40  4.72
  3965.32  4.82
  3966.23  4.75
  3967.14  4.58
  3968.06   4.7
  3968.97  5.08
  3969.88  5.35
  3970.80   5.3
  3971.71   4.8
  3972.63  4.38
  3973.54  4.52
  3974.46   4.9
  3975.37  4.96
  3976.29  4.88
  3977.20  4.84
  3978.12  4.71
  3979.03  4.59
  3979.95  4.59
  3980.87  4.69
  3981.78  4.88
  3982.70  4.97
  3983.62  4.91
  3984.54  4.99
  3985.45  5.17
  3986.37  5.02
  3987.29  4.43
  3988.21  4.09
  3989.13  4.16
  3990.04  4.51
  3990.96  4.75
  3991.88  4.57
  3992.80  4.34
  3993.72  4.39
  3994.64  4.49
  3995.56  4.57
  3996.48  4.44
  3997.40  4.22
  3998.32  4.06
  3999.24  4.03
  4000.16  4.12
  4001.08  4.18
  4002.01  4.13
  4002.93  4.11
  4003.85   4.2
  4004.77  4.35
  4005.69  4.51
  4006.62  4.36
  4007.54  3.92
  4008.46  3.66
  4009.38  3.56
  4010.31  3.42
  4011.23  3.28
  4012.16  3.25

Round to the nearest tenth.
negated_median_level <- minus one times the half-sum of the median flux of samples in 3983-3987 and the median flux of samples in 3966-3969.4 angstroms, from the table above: -4.9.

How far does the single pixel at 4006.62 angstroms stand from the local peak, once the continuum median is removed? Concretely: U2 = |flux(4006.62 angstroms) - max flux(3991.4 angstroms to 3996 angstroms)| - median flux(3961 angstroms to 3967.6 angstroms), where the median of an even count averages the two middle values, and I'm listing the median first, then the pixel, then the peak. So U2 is -4.5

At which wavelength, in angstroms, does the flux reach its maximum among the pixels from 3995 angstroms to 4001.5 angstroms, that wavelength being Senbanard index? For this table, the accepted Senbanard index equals 3995.56 angstroms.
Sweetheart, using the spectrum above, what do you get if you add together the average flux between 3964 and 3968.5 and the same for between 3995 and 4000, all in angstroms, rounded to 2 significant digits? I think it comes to 9.0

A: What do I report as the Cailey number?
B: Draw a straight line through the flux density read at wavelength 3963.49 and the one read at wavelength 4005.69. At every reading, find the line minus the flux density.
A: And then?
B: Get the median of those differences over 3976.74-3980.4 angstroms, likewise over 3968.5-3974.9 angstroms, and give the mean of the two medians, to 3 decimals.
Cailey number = -0.107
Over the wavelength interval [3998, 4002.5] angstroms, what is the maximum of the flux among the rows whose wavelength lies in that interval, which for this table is 4.18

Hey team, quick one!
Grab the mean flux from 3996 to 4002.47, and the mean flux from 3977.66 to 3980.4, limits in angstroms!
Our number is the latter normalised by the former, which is 1.11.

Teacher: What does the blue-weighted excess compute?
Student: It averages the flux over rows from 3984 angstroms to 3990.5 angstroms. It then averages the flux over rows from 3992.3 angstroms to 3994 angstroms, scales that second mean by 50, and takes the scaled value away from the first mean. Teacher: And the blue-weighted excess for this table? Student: -214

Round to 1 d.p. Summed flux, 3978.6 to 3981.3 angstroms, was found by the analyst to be 13.9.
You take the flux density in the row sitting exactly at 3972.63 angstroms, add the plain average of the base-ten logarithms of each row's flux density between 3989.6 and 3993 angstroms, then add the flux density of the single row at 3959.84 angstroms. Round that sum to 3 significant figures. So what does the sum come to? 10.4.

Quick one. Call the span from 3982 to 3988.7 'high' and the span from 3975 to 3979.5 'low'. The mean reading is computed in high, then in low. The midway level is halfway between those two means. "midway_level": 4.8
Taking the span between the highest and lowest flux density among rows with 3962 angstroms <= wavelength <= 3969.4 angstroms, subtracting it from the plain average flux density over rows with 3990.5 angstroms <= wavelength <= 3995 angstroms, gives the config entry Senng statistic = 4.01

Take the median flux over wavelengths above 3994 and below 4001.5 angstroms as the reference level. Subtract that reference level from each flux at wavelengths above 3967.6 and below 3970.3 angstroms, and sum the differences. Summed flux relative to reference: 2.5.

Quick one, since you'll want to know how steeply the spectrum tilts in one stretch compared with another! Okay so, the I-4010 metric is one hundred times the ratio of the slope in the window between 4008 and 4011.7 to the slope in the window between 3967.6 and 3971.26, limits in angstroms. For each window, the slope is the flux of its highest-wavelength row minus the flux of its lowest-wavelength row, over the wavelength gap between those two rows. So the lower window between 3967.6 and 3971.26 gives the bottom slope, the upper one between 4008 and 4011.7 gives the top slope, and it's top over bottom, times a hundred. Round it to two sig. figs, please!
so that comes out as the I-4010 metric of -63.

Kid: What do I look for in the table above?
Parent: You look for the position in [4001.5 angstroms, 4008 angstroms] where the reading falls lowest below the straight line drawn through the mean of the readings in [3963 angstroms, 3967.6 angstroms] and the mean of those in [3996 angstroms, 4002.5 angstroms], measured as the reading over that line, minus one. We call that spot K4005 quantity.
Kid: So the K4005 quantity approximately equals 4007.54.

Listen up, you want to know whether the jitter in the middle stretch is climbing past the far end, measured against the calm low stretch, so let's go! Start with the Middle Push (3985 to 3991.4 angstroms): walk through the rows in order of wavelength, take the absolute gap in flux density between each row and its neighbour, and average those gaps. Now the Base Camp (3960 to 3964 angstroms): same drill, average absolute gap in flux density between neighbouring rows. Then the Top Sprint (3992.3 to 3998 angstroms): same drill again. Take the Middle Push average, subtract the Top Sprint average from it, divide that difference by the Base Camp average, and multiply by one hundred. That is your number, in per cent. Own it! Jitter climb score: 69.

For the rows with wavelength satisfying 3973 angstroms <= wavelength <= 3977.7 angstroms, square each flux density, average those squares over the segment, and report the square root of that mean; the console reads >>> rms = 4.8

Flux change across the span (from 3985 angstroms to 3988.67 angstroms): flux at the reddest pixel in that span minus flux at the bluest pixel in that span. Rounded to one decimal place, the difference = -1.1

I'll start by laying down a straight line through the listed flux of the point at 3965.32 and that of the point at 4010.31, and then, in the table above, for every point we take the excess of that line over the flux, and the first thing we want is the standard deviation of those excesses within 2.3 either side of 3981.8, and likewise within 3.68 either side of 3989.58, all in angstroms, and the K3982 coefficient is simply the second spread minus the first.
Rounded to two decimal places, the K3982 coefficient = 0.10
